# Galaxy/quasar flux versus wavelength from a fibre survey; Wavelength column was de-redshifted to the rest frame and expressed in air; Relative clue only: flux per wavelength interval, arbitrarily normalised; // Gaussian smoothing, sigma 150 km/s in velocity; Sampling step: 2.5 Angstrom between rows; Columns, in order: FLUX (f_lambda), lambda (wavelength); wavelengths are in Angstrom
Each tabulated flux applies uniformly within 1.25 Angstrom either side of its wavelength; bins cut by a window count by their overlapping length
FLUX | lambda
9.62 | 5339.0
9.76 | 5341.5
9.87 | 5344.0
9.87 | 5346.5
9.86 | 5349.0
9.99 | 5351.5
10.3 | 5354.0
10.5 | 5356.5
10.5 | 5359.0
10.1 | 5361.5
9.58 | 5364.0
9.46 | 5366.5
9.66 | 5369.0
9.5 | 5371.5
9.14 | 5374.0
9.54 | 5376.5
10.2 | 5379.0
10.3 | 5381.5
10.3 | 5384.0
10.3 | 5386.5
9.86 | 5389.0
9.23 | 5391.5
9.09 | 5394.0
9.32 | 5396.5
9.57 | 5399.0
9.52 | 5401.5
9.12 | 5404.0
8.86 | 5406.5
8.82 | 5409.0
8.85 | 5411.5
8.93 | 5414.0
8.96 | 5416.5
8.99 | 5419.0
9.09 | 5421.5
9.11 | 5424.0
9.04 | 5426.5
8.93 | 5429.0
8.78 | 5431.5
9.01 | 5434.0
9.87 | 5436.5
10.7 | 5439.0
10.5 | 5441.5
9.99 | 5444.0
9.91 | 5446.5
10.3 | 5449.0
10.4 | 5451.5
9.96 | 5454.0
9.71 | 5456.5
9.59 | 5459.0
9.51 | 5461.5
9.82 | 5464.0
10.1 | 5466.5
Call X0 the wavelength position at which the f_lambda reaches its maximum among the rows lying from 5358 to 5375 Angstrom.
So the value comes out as 5359.0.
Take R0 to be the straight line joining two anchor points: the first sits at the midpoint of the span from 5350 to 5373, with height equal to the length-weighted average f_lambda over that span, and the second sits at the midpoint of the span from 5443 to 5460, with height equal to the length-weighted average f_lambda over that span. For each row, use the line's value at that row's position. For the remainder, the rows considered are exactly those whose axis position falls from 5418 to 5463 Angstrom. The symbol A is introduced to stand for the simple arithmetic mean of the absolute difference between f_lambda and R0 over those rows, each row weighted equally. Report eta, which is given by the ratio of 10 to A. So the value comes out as 18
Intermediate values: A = 0.6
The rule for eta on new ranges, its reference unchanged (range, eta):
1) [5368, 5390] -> 27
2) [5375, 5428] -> 14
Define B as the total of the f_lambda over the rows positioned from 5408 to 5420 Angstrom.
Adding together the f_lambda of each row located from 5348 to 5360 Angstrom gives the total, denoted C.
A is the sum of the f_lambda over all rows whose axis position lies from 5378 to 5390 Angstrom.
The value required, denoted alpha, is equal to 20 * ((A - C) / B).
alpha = -0.1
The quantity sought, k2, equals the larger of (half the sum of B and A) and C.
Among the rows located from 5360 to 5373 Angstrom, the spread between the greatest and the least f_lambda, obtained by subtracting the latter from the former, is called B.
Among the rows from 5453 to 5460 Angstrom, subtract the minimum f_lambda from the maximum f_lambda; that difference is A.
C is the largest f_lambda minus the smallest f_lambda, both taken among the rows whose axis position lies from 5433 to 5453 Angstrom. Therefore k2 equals 1.69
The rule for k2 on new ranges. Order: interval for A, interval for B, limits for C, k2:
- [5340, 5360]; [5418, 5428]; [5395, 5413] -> 0.75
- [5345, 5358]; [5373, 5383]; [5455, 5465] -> 0.90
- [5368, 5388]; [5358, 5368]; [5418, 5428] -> 1.10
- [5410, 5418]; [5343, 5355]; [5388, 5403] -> 0.77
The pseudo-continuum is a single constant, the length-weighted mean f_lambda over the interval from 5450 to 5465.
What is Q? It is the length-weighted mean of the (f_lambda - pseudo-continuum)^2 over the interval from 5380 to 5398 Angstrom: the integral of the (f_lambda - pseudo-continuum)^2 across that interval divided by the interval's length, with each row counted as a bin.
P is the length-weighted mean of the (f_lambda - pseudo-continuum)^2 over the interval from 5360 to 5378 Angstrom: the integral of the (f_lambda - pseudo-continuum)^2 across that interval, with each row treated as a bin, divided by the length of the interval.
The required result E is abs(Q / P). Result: 1.8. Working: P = 0.15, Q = 0.3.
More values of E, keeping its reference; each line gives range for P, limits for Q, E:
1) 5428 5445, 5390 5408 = 0.7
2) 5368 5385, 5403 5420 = 4.5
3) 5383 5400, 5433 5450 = 1.2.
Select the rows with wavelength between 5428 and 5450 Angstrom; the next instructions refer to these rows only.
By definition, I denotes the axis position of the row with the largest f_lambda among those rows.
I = 5439.0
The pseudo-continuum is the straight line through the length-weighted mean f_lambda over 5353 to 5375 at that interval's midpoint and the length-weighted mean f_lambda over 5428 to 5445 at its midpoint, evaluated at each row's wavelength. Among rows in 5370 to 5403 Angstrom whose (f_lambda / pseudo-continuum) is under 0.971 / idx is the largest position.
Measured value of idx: 5396.5 Angstrom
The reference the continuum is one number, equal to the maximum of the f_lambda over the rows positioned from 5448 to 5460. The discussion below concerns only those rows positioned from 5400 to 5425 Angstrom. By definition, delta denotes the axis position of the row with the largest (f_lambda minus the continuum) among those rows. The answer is 5401.5 Angstrom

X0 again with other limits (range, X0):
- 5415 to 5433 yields 5424.0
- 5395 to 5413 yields 5399.0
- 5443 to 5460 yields 5451.5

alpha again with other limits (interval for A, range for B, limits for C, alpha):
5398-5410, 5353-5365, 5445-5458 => -1.7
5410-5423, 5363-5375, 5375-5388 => -2.5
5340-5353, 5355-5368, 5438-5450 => -0.8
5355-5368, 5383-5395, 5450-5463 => 0.4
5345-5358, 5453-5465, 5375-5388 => 0.0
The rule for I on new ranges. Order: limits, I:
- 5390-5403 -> 5399.0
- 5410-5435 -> 5424.0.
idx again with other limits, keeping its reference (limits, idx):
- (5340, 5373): 5371.5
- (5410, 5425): 5424.0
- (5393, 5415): 5414.0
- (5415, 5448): 5434.0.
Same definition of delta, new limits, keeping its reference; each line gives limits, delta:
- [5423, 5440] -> 5439.0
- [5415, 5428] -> 5424.0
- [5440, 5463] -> 5441.5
